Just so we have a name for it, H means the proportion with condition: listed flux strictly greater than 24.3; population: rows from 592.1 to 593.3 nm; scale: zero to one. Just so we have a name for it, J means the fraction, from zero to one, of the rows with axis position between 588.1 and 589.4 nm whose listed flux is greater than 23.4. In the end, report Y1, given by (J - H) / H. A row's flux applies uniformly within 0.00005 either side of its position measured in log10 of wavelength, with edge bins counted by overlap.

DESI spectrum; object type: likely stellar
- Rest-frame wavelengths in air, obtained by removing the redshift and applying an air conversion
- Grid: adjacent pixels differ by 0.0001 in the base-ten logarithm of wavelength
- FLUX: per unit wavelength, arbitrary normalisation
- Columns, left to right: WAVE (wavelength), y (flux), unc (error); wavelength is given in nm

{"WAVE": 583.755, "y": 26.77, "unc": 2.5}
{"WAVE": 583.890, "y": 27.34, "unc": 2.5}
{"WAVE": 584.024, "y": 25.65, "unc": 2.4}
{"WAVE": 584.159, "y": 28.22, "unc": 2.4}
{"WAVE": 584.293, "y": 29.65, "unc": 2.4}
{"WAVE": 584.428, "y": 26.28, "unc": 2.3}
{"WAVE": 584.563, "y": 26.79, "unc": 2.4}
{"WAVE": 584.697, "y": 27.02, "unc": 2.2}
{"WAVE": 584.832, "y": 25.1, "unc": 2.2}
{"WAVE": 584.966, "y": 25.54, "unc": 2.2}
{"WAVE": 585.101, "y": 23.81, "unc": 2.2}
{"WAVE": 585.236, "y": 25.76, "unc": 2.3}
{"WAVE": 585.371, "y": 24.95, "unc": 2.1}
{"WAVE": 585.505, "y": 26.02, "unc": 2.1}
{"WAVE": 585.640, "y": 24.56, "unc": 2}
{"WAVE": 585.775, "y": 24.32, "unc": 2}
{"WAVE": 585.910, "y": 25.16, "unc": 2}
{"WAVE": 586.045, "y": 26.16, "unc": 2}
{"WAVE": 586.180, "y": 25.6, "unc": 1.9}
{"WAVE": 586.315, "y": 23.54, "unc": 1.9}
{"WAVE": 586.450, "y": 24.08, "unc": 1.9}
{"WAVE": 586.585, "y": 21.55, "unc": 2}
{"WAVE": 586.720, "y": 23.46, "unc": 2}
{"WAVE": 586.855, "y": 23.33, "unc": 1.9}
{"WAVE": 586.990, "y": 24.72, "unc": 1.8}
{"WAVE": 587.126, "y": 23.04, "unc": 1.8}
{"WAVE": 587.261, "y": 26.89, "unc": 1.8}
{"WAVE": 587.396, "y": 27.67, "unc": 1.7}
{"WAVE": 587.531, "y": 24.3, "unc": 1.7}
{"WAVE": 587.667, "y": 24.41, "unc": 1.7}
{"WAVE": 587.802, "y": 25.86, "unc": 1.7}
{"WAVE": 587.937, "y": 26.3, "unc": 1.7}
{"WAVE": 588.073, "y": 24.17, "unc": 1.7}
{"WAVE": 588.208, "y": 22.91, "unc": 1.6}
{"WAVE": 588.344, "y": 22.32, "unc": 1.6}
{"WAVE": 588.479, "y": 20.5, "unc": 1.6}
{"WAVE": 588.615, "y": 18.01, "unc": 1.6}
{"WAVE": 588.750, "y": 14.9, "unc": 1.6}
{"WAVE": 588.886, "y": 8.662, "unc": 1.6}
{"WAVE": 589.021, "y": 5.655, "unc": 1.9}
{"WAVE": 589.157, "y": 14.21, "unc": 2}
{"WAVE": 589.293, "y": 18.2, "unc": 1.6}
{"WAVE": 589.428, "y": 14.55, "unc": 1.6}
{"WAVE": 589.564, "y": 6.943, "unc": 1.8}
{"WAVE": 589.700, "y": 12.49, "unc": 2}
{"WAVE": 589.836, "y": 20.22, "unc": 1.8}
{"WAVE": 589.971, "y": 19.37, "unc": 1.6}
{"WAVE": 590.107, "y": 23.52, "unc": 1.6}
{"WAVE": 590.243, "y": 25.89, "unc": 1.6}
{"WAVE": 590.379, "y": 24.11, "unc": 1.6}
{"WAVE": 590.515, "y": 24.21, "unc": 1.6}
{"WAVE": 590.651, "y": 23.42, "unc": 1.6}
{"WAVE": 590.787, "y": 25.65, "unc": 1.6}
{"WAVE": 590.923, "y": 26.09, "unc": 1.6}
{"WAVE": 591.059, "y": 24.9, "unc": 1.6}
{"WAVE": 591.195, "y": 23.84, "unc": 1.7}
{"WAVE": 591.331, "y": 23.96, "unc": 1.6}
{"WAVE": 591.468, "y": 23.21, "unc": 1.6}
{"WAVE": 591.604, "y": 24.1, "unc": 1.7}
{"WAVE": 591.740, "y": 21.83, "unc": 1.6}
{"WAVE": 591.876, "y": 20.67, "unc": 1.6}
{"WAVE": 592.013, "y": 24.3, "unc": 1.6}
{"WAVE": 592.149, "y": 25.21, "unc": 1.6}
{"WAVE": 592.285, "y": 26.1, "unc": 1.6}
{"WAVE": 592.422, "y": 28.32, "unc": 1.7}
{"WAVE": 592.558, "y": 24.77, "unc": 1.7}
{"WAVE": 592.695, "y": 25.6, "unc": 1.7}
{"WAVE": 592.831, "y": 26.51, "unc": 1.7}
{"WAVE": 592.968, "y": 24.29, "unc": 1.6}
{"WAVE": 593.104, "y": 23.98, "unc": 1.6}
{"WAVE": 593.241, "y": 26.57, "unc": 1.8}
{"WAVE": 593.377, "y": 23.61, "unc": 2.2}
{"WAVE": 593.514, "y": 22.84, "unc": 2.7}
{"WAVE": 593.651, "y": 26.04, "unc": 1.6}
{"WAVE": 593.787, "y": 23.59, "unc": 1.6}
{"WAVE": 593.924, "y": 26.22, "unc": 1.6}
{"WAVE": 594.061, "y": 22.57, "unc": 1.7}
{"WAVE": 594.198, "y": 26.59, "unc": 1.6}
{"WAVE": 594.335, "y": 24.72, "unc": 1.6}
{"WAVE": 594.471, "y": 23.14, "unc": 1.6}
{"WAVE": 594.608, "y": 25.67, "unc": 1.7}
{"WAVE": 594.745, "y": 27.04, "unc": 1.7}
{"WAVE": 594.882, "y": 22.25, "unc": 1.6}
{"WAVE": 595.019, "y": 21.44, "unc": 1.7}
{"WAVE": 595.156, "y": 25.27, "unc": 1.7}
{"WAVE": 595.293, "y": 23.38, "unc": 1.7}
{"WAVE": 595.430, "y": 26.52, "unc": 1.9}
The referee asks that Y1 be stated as -1.0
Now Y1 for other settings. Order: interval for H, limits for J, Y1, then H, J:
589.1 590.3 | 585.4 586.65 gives 7.0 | 0.11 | 0.89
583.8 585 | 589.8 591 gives -0.2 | 1.00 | 0.78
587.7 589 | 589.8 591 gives 2.5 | 0.22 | 0.78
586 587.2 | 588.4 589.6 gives -1.0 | 0.33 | 0.00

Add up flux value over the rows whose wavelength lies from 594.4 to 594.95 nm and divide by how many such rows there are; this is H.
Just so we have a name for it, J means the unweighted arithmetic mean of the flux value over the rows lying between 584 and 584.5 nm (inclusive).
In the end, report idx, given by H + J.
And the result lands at 52.0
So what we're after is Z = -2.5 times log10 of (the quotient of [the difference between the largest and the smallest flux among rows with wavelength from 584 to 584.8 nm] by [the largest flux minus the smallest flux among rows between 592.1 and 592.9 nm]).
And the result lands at -0.1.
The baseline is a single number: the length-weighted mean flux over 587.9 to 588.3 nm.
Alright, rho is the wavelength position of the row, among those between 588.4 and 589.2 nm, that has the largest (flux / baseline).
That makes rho 588.479 nm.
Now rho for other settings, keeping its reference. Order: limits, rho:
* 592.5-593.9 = 593.241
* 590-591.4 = 590.923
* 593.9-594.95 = 594.745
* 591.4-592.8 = 592.422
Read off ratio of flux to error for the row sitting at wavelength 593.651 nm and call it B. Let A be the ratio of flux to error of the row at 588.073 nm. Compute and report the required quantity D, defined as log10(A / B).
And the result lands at -0.06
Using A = 14.2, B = 16.3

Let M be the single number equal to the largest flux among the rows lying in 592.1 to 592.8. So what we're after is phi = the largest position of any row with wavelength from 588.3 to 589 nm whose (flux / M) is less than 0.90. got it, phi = 588.886 nm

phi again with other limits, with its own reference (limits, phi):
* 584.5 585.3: 585.101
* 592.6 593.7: 593.514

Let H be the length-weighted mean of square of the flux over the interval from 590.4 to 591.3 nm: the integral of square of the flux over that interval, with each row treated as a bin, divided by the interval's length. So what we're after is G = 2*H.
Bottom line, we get 1215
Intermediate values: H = 607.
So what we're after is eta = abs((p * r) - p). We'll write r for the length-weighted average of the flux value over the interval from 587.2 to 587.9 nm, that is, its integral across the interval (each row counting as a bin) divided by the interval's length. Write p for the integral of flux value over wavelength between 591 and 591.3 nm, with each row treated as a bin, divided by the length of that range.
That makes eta 605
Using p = 24.3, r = 25.9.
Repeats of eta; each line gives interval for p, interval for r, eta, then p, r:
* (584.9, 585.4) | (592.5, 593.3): 606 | 25.0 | 25.3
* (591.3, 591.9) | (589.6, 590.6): 456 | 22.8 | 21.0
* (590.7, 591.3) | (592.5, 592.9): 616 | 25.0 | 25.6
